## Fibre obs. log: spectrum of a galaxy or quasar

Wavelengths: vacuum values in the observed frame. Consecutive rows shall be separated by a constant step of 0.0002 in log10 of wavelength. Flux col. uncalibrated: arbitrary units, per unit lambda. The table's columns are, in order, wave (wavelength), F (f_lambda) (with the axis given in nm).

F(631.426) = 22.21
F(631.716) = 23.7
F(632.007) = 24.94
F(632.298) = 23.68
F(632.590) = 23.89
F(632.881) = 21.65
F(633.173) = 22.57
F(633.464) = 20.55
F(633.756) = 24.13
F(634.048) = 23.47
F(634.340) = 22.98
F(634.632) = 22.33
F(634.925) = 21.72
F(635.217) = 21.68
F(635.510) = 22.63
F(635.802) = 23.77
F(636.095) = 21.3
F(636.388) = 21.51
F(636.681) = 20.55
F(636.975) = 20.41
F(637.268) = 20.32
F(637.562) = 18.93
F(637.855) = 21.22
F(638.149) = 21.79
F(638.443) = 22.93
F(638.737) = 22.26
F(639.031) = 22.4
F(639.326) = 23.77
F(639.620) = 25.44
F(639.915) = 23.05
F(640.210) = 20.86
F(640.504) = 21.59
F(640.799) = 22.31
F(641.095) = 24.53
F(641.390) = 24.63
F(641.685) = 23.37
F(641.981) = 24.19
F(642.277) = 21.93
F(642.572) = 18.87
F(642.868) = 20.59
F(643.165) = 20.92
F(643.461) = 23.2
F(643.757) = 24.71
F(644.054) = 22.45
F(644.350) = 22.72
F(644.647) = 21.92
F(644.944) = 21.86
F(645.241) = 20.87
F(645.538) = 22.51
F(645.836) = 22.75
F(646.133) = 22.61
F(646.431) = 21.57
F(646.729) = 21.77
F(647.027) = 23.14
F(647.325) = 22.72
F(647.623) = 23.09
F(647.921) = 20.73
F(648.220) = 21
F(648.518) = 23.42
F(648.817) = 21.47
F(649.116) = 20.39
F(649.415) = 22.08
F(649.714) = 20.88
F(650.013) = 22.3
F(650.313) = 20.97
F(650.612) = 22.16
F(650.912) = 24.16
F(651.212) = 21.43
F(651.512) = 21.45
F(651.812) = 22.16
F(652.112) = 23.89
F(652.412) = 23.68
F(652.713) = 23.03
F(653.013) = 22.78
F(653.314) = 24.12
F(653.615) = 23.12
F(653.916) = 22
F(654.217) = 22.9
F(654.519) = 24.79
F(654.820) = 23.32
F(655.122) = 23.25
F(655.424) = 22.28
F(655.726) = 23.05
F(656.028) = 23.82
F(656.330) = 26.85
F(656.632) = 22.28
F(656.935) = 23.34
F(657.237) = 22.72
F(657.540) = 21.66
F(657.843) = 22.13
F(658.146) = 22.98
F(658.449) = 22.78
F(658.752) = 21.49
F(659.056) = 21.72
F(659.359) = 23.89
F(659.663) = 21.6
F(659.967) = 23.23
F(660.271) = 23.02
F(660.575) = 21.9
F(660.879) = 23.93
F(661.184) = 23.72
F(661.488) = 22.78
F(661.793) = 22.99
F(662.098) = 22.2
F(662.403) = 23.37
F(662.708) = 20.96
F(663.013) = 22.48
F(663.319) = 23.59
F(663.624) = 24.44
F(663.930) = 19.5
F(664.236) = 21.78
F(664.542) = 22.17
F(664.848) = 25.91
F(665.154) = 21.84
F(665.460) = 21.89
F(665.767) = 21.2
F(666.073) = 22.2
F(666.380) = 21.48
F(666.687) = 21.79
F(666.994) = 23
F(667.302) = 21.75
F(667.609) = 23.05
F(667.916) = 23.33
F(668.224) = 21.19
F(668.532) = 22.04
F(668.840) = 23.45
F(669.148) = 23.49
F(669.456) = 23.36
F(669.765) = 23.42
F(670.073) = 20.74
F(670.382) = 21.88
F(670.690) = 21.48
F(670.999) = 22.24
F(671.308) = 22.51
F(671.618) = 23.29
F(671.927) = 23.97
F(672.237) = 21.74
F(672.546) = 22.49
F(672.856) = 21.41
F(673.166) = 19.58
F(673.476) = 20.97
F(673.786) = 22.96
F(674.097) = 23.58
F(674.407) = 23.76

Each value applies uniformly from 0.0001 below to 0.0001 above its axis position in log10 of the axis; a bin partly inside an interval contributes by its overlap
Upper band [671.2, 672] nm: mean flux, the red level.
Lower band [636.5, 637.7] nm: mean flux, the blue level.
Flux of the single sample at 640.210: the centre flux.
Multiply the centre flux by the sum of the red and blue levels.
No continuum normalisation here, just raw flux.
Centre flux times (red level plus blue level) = 903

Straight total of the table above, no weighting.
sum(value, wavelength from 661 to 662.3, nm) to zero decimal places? 92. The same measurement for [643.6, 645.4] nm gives 135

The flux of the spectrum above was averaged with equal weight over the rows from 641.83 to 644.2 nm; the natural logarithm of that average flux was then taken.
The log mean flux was 3.10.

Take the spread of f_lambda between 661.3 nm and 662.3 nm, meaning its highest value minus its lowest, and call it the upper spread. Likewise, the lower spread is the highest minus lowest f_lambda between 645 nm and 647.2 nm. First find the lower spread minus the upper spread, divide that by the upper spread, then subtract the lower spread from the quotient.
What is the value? -0.4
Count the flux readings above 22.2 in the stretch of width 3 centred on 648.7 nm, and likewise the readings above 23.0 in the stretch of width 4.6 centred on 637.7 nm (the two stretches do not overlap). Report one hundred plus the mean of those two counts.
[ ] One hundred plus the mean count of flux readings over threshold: 104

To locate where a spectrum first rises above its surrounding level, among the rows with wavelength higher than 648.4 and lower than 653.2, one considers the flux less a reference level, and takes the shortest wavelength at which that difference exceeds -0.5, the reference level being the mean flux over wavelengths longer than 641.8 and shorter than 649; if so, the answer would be 648.518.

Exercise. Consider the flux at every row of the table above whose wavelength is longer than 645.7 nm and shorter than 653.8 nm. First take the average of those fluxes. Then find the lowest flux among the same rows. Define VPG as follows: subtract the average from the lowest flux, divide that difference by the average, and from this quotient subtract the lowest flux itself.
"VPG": -20.5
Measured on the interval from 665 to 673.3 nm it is -19.7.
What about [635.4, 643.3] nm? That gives -19.0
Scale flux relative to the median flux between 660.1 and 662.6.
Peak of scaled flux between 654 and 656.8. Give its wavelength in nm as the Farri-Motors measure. 656.330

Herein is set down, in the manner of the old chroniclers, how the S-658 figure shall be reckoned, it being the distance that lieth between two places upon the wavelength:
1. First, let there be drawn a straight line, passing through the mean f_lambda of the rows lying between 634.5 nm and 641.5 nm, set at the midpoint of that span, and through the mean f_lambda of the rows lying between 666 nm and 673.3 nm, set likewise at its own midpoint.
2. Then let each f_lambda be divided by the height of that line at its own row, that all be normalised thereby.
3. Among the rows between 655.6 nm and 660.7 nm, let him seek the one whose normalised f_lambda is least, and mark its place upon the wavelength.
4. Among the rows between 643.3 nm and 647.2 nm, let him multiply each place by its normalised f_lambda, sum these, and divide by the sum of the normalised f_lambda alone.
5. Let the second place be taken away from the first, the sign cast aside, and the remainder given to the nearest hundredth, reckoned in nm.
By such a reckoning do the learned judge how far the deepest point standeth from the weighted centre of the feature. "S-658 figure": 13.53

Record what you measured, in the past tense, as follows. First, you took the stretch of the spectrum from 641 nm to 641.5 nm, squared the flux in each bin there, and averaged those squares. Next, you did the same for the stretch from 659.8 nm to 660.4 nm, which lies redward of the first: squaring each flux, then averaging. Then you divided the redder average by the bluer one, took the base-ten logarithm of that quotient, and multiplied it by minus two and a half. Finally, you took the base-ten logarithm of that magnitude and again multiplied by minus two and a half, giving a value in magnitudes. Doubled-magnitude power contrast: 2.2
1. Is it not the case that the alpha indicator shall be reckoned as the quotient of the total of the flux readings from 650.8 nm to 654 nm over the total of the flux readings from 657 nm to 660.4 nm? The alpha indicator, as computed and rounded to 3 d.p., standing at 1.019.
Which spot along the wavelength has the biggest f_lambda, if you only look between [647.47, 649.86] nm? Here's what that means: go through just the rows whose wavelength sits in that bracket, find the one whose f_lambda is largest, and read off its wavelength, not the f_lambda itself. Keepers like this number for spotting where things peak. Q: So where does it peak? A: 648.518 nm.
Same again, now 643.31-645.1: 643.757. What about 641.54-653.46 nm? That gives 643.757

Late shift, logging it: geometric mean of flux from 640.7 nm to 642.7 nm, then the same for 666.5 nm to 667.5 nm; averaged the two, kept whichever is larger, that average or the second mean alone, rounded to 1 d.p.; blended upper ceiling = 22.5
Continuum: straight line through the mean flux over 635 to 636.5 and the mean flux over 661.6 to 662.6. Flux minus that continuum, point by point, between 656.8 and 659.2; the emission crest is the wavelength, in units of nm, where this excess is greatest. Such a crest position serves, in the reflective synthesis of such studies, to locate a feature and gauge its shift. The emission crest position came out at 656.935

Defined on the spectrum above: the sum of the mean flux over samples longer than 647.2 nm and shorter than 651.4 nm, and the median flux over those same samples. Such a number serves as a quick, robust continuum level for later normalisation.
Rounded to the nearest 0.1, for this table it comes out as 43.7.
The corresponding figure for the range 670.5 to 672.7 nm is 45.0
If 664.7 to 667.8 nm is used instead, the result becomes 44.3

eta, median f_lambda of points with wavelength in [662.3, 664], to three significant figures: 22.9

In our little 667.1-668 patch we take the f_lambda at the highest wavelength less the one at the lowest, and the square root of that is 1.3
